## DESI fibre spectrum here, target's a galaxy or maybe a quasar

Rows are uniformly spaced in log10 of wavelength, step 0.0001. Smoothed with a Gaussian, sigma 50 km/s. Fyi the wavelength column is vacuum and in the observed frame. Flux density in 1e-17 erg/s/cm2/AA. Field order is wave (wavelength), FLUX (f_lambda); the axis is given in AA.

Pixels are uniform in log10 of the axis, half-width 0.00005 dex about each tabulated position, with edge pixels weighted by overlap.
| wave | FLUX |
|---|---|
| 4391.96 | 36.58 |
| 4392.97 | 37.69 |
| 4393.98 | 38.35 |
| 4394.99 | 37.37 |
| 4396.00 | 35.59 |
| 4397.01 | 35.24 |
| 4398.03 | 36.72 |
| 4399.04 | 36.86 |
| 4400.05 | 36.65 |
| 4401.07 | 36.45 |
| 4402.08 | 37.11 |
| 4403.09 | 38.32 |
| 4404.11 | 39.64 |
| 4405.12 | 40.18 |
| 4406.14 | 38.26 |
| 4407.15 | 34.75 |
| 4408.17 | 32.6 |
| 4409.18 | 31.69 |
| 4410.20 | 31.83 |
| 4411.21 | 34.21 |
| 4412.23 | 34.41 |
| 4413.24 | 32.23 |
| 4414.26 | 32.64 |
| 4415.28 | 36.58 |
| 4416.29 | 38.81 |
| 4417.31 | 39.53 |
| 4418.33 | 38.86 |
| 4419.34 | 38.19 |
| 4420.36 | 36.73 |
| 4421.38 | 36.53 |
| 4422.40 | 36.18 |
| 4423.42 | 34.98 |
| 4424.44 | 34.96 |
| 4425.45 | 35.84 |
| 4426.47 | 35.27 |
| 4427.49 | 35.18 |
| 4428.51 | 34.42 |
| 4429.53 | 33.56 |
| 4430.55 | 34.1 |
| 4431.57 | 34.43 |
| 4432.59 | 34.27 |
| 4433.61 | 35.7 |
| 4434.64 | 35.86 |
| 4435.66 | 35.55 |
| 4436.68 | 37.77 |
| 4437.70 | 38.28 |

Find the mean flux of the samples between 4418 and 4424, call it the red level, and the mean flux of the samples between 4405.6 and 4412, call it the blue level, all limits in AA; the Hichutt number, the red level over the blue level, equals 1.09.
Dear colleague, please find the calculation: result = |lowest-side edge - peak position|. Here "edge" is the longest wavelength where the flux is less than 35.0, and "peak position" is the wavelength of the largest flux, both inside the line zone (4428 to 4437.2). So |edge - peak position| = 4.1 AA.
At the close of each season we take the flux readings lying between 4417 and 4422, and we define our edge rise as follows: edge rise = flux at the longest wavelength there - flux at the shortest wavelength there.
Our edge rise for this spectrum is -3.0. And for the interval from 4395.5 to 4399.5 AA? 1.3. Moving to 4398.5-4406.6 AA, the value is 1.4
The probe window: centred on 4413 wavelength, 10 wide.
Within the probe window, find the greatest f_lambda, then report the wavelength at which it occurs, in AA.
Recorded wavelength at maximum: 4417.31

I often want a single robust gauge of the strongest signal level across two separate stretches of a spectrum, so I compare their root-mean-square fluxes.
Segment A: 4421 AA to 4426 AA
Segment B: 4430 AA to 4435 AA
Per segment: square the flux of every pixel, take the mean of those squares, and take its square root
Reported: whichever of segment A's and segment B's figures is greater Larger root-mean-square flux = 35.7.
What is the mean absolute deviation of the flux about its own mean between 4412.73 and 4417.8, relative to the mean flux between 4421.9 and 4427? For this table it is 0.08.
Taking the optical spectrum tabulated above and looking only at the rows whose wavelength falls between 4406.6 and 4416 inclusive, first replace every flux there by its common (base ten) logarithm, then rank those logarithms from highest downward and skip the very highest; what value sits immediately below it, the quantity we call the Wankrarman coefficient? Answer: 1.54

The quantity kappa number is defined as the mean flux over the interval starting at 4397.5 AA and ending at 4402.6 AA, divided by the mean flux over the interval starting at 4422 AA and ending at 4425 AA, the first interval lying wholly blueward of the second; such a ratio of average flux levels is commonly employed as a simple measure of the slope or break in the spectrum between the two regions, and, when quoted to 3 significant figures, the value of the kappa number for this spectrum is 1.04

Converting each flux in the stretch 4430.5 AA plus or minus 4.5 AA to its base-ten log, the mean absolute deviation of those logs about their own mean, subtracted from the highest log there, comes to 1.55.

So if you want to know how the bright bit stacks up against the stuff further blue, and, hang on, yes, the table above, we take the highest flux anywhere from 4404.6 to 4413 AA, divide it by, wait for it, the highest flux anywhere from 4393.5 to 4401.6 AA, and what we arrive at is 1.05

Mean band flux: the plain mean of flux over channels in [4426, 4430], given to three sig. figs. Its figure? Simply 34.6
